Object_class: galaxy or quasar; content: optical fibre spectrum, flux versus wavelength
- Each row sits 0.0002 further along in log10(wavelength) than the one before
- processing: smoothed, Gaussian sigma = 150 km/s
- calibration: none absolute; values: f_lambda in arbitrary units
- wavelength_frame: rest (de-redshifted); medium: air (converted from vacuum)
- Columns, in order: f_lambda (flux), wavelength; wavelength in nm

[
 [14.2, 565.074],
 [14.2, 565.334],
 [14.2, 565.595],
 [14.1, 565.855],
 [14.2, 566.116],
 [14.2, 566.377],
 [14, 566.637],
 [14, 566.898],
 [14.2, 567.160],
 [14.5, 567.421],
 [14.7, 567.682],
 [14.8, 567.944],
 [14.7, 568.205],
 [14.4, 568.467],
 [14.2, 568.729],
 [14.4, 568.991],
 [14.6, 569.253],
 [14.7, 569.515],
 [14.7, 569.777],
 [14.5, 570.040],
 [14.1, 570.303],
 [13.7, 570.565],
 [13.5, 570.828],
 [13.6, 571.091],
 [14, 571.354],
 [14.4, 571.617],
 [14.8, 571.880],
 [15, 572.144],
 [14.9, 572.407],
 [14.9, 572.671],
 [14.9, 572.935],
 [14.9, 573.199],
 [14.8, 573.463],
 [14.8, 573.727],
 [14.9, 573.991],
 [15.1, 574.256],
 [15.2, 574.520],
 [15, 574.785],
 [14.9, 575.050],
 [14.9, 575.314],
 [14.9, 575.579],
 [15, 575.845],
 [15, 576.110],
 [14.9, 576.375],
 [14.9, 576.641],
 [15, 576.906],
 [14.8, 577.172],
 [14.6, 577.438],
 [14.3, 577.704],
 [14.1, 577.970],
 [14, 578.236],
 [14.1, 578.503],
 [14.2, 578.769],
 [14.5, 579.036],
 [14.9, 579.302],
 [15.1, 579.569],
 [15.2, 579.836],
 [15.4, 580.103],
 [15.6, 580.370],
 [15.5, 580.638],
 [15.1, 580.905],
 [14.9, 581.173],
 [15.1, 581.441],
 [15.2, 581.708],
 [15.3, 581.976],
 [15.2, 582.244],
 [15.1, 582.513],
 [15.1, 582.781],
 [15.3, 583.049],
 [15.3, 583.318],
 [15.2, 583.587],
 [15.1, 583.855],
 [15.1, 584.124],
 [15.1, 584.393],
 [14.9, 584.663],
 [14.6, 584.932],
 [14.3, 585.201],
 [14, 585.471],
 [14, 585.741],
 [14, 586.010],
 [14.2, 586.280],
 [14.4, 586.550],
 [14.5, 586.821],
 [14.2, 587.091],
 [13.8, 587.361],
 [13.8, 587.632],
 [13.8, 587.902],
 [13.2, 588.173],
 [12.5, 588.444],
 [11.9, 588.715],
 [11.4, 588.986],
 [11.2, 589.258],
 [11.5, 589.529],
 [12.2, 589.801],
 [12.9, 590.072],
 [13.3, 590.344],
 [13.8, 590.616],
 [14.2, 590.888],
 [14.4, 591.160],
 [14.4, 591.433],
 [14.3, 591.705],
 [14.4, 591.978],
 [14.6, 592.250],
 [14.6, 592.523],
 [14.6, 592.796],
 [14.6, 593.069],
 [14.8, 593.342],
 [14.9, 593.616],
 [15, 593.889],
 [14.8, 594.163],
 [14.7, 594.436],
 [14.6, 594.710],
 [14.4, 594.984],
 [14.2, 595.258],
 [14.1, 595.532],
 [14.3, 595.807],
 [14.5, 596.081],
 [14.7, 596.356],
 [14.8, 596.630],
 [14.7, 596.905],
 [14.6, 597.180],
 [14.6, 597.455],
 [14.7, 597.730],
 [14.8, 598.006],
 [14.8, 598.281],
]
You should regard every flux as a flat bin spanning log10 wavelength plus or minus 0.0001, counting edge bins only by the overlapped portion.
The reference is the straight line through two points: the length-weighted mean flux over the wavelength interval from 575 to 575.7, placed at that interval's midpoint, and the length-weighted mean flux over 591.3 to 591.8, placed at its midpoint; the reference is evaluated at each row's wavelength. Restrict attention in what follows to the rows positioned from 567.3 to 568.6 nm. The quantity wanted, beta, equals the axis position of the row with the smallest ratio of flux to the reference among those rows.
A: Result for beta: 568.467 nm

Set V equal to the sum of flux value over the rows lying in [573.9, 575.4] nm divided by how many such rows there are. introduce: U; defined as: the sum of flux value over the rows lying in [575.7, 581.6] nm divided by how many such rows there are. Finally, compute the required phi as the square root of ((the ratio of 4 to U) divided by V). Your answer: 0.134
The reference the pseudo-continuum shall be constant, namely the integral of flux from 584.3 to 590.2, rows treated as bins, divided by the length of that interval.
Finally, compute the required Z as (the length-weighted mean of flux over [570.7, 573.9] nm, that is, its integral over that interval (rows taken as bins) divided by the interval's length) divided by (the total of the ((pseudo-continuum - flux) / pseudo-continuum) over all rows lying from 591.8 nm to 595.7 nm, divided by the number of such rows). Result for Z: -173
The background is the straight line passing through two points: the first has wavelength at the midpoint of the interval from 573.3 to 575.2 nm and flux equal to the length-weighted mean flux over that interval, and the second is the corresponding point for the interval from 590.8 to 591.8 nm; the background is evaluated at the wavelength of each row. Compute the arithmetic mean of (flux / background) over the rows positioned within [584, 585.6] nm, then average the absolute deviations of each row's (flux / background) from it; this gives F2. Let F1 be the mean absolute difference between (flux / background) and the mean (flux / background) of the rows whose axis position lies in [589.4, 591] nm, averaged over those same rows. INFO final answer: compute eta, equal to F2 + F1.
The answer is 0.080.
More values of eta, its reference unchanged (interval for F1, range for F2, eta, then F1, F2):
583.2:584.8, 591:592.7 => 0.013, 0.005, 0.008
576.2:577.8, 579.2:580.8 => 0.028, 0.013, 0.016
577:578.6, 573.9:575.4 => 0.023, 0.016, 0.006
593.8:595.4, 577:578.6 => 0.031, 0.014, 0.016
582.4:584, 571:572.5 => 0.037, 0.006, 0.031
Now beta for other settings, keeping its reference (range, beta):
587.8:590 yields 589.258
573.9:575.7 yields 573.991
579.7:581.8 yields 581.173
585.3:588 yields 587.361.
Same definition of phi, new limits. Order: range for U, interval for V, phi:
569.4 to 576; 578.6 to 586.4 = 0.135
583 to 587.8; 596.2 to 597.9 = 0.137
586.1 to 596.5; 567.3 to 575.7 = 0.140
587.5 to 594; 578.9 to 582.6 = 0.139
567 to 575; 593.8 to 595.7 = 0.137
